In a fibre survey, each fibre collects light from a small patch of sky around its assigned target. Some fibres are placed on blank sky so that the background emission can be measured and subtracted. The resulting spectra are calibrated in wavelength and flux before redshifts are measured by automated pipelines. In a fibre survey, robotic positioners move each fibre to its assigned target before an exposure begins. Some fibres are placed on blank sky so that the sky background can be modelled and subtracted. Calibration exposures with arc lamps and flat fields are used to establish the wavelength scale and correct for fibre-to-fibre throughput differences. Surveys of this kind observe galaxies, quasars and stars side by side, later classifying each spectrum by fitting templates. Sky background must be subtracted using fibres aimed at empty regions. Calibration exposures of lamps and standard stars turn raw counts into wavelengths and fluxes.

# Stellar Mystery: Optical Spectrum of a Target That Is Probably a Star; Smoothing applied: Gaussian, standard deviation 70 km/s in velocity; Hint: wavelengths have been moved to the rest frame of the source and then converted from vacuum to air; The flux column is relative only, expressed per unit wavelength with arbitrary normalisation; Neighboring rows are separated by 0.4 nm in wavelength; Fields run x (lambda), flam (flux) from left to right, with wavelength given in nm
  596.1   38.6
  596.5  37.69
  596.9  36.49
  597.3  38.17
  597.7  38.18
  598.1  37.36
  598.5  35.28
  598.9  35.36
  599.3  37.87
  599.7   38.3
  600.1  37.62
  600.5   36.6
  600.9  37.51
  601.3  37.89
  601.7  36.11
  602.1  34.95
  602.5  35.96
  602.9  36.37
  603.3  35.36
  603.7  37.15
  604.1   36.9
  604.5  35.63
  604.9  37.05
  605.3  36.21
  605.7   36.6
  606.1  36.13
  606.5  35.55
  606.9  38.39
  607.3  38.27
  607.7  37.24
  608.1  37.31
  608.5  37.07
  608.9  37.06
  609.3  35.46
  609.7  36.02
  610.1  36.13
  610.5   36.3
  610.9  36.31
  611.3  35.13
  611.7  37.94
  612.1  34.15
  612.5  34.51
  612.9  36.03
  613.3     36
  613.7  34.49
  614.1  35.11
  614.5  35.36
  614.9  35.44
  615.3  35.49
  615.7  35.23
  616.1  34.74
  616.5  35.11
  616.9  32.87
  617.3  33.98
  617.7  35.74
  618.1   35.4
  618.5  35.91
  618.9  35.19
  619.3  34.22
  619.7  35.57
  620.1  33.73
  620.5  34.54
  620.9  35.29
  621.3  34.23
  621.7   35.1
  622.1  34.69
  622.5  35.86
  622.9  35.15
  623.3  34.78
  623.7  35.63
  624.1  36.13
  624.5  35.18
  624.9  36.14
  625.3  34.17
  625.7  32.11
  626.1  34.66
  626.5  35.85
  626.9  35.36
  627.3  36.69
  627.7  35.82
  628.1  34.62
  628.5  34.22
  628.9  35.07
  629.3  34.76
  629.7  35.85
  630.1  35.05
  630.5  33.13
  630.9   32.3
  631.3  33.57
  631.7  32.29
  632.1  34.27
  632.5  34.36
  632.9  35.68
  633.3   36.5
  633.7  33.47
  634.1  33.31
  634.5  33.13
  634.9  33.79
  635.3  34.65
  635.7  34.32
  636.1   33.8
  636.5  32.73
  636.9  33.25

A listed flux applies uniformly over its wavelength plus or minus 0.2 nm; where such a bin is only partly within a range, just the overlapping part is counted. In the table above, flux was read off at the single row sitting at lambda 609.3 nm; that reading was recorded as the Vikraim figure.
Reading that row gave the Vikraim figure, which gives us 35.46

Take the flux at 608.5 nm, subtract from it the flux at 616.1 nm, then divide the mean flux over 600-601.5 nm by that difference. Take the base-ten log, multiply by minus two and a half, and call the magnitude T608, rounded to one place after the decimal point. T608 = -3.0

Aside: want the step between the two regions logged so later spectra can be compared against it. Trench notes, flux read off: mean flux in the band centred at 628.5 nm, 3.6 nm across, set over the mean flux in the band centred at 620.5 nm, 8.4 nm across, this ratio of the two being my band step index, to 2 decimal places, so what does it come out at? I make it 1.01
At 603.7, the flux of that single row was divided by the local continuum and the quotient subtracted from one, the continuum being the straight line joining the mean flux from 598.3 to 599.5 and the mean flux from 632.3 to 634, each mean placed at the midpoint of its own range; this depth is -0.032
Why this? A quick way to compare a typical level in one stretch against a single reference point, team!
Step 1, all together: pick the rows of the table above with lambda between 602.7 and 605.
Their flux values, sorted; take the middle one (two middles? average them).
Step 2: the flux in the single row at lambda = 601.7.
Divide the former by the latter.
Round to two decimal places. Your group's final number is 1.01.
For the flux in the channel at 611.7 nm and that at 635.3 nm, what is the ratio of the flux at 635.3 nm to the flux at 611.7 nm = 0.91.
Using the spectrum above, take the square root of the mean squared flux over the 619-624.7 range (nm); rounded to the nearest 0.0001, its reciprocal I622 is 0.0286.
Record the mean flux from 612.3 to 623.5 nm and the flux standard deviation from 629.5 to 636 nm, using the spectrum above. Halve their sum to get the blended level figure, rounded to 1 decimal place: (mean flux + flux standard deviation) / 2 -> 18.1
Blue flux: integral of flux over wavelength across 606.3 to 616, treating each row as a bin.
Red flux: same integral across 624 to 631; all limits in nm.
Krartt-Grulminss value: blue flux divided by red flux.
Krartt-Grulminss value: 1.4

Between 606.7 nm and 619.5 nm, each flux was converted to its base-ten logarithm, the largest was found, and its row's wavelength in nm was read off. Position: 606.9 nm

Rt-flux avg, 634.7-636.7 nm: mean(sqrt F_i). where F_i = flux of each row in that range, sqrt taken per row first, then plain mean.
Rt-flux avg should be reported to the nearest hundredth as 5.82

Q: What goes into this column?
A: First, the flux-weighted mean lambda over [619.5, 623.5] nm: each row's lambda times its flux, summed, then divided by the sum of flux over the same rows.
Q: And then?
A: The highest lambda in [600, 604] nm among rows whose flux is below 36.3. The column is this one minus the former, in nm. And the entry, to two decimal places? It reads -18.20 nm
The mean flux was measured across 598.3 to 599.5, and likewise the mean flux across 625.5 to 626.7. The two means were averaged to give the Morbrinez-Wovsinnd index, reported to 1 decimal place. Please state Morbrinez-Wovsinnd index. 35.2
